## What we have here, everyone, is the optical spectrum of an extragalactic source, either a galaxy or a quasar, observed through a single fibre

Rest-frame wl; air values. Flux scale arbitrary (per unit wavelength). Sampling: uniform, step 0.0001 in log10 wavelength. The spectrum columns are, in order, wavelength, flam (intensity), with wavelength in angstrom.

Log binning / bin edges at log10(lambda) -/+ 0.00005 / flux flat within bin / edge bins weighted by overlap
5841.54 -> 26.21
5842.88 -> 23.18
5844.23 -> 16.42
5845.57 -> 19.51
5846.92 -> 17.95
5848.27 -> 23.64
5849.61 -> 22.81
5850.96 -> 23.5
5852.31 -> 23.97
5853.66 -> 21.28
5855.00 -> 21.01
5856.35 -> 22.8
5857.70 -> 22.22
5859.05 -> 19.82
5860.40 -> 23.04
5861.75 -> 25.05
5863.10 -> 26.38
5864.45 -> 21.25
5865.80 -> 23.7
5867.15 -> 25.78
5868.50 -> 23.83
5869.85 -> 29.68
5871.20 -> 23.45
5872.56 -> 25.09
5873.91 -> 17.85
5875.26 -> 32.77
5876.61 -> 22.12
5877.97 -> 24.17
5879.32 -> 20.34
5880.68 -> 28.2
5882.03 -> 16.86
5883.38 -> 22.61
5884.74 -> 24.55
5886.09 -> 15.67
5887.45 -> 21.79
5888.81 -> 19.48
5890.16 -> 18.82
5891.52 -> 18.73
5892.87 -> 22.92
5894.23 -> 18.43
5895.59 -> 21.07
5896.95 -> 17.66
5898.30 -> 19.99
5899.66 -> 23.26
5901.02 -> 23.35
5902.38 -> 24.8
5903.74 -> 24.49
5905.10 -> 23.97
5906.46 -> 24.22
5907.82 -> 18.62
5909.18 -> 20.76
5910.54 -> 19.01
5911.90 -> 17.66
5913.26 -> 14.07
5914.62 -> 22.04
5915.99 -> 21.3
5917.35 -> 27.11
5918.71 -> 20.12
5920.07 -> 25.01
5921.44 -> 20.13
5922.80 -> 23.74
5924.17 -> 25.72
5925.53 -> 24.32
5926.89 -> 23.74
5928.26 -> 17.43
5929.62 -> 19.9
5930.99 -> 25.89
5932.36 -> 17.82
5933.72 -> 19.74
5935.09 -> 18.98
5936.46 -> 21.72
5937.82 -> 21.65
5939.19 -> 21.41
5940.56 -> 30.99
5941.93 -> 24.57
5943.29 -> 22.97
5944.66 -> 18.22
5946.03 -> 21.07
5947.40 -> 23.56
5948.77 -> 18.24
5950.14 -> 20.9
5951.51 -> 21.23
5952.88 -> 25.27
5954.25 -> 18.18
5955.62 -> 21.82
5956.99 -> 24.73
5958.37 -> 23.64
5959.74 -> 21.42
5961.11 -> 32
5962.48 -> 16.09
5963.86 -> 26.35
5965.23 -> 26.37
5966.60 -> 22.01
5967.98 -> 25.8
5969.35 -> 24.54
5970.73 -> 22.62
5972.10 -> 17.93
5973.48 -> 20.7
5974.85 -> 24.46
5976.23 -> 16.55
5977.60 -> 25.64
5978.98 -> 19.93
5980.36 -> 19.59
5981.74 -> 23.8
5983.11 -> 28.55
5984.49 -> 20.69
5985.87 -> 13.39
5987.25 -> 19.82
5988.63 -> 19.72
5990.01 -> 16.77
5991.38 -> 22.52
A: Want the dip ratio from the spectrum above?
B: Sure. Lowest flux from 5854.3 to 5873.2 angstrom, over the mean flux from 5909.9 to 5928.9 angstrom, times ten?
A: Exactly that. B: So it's 9.2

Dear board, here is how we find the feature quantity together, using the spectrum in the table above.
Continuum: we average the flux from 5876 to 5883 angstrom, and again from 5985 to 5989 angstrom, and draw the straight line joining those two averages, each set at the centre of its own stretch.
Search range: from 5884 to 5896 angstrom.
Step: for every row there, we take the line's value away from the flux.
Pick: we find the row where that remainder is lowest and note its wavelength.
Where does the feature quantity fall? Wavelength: 5886.09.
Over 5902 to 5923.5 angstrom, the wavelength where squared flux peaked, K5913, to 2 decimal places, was 5917.35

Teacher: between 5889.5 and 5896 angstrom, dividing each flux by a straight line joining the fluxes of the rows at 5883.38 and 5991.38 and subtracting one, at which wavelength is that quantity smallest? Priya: 5894.23 angstrom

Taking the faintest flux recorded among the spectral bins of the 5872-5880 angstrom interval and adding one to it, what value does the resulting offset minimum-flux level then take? 19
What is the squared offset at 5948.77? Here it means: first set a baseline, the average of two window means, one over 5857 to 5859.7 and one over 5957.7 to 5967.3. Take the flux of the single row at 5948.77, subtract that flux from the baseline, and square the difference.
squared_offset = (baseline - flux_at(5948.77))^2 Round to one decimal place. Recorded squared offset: 18.2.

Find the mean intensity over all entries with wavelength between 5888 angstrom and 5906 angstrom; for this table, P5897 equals 21.3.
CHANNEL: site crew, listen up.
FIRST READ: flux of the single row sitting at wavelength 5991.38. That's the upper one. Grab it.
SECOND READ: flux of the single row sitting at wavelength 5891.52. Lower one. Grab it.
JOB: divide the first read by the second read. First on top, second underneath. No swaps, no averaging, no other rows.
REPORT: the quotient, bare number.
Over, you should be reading 1.2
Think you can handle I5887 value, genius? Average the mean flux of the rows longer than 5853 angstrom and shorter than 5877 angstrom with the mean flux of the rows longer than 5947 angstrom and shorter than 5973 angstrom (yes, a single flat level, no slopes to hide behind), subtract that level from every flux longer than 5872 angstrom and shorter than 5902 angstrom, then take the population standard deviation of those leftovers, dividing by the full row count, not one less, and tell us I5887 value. 3.85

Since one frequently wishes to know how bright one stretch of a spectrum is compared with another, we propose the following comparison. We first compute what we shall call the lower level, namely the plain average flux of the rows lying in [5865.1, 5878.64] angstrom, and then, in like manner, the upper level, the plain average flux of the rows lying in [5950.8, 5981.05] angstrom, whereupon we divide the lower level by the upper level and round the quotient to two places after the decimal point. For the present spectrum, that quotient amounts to 1.10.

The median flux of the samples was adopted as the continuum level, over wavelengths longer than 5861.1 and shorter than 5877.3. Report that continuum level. 24.4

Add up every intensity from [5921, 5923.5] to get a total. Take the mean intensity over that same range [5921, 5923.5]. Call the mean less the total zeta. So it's -22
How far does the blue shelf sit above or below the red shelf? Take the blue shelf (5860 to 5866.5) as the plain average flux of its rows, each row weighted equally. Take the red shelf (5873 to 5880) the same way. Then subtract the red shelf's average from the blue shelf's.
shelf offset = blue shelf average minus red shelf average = 0.4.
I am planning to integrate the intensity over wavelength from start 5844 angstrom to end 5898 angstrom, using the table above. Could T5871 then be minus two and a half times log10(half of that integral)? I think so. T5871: -6.9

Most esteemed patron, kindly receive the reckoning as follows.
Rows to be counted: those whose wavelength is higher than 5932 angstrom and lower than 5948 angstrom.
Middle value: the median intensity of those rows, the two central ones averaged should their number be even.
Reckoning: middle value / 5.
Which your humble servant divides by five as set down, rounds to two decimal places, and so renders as 4.31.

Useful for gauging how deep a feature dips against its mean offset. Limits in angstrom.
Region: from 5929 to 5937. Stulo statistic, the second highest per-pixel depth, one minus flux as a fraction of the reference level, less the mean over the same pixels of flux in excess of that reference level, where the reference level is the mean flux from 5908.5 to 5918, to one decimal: -0.3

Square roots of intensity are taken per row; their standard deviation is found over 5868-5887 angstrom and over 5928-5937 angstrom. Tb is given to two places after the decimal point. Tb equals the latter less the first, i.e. -0.19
